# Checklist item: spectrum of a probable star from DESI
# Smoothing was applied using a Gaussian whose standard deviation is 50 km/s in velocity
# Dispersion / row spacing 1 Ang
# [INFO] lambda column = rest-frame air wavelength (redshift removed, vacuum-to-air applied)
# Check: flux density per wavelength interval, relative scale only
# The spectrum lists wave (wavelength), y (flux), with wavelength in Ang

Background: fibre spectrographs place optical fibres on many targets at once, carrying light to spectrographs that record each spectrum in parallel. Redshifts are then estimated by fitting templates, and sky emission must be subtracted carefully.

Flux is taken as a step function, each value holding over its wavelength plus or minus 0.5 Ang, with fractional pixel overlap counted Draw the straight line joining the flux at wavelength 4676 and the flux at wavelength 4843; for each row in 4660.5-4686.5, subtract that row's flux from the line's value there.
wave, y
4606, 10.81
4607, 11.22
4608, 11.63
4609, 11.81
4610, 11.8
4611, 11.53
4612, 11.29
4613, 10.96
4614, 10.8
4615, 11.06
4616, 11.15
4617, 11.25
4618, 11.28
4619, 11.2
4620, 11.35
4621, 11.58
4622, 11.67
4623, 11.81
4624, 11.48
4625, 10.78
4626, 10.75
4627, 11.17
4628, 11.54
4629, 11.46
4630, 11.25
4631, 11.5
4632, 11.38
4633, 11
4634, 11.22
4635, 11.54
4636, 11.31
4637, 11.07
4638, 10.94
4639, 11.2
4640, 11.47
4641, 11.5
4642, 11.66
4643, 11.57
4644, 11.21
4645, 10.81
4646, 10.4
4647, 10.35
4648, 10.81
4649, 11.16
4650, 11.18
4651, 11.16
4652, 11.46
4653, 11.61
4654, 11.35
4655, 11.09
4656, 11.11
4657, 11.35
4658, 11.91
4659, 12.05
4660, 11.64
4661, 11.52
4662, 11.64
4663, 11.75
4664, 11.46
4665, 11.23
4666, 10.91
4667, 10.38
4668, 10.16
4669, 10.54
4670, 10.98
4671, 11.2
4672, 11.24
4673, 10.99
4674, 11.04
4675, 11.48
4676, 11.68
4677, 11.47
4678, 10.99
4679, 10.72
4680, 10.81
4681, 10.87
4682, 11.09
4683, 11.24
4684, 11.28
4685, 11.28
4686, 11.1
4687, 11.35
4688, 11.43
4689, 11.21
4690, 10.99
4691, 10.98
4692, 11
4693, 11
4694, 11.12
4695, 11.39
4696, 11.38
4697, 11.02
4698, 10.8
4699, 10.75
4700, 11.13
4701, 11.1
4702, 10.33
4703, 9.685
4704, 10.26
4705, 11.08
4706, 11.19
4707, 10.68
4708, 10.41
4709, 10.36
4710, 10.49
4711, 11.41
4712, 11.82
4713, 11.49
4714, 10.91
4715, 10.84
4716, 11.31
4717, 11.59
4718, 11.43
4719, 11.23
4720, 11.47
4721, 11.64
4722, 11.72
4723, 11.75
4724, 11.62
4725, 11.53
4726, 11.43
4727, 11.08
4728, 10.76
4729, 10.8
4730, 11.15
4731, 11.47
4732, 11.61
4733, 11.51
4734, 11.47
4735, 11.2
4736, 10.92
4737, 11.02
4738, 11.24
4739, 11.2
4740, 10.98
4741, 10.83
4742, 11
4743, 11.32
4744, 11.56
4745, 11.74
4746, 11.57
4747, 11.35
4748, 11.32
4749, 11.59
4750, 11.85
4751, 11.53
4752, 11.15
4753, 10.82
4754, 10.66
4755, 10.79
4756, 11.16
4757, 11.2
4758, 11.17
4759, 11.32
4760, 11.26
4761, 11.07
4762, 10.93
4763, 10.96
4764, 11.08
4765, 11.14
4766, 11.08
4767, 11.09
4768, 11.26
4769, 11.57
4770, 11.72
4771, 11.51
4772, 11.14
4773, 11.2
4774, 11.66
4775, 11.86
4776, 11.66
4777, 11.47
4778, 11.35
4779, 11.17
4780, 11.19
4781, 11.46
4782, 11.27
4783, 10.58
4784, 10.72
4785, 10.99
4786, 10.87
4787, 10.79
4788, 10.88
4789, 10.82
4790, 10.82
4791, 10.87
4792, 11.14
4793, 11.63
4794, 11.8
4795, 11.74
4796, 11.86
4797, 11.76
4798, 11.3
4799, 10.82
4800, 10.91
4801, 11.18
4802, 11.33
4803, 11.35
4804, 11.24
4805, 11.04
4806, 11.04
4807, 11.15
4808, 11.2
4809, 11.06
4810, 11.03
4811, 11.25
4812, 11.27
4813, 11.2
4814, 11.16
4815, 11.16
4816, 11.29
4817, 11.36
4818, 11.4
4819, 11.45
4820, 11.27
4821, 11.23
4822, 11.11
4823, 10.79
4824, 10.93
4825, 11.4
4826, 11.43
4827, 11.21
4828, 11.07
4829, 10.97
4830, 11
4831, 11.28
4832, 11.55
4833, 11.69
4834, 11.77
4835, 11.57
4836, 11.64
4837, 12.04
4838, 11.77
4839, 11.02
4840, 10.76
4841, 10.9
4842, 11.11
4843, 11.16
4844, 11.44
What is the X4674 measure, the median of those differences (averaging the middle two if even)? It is 0.5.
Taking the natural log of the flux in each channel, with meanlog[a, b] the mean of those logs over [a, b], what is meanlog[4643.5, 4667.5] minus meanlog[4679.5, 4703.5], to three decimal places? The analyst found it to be 0.019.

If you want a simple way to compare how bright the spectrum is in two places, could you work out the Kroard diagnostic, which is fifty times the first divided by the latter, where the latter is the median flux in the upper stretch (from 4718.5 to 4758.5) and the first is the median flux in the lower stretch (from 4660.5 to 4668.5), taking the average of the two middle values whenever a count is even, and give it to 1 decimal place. 50.3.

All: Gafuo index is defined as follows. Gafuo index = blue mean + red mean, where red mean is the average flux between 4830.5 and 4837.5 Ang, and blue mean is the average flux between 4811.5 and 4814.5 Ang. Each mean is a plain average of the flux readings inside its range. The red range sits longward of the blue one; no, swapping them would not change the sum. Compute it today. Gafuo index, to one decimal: 22.9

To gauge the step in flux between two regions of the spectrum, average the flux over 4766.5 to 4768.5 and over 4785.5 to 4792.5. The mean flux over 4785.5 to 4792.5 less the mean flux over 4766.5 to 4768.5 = -0.29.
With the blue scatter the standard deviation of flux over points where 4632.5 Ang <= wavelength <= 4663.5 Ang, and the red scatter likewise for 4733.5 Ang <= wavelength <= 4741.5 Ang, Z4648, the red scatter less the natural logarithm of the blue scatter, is 1.16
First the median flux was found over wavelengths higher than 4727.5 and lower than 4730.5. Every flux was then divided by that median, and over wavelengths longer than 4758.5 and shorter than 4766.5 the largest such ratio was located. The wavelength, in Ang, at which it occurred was 4759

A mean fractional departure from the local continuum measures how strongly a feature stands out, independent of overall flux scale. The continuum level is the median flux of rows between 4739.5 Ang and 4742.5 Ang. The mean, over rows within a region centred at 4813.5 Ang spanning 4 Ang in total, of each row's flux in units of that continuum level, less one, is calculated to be 0.02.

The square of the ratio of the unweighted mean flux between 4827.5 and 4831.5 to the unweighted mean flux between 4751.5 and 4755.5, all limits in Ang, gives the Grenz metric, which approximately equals 1.04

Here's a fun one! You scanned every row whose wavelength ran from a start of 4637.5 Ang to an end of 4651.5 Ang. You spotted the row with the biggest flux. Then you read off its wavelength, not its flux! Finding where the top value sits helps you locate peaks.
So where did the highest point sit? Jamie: 4642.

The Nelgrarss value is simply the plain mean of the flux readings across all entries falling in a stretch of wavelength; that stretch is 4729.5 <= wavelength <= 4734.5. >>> 11.4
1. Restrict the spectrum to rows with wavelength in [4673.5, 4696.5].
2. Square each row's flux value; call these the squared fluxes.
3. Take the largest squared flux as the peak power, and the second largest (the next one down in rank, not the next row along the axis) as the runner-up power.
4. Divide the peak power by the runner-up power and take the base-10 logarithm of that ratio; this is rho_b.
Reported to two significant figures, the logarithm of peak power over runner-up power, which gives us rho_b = 0.015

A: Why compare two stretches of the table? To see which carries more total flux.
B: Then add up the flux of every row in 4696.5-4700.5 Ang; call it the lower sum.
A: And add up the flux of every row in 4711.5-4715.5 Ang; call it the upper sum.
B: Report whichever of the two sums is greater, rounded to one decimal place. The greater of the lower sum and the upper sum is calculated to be 45.1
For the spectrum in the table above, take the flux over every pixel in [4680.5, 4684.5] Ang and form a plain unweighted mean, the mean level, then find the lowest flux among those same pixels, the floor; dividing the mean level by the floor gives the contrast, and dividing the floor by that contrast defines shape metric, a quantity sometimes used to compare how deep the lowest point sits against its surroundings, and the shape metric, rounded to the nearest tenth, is 10.6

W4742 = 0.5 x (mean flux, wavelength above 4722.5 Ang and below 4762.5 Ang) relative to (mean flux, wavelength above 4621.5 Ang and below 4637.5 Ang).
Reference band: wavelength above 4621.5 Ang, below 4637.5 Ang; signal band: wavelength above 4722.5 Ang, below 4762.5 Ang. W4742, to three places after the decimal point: 0.497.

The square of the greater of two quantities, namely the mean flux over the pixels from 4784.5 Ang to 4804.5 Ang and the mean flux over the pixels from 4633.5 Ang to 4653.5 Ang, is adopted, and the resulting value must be 126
